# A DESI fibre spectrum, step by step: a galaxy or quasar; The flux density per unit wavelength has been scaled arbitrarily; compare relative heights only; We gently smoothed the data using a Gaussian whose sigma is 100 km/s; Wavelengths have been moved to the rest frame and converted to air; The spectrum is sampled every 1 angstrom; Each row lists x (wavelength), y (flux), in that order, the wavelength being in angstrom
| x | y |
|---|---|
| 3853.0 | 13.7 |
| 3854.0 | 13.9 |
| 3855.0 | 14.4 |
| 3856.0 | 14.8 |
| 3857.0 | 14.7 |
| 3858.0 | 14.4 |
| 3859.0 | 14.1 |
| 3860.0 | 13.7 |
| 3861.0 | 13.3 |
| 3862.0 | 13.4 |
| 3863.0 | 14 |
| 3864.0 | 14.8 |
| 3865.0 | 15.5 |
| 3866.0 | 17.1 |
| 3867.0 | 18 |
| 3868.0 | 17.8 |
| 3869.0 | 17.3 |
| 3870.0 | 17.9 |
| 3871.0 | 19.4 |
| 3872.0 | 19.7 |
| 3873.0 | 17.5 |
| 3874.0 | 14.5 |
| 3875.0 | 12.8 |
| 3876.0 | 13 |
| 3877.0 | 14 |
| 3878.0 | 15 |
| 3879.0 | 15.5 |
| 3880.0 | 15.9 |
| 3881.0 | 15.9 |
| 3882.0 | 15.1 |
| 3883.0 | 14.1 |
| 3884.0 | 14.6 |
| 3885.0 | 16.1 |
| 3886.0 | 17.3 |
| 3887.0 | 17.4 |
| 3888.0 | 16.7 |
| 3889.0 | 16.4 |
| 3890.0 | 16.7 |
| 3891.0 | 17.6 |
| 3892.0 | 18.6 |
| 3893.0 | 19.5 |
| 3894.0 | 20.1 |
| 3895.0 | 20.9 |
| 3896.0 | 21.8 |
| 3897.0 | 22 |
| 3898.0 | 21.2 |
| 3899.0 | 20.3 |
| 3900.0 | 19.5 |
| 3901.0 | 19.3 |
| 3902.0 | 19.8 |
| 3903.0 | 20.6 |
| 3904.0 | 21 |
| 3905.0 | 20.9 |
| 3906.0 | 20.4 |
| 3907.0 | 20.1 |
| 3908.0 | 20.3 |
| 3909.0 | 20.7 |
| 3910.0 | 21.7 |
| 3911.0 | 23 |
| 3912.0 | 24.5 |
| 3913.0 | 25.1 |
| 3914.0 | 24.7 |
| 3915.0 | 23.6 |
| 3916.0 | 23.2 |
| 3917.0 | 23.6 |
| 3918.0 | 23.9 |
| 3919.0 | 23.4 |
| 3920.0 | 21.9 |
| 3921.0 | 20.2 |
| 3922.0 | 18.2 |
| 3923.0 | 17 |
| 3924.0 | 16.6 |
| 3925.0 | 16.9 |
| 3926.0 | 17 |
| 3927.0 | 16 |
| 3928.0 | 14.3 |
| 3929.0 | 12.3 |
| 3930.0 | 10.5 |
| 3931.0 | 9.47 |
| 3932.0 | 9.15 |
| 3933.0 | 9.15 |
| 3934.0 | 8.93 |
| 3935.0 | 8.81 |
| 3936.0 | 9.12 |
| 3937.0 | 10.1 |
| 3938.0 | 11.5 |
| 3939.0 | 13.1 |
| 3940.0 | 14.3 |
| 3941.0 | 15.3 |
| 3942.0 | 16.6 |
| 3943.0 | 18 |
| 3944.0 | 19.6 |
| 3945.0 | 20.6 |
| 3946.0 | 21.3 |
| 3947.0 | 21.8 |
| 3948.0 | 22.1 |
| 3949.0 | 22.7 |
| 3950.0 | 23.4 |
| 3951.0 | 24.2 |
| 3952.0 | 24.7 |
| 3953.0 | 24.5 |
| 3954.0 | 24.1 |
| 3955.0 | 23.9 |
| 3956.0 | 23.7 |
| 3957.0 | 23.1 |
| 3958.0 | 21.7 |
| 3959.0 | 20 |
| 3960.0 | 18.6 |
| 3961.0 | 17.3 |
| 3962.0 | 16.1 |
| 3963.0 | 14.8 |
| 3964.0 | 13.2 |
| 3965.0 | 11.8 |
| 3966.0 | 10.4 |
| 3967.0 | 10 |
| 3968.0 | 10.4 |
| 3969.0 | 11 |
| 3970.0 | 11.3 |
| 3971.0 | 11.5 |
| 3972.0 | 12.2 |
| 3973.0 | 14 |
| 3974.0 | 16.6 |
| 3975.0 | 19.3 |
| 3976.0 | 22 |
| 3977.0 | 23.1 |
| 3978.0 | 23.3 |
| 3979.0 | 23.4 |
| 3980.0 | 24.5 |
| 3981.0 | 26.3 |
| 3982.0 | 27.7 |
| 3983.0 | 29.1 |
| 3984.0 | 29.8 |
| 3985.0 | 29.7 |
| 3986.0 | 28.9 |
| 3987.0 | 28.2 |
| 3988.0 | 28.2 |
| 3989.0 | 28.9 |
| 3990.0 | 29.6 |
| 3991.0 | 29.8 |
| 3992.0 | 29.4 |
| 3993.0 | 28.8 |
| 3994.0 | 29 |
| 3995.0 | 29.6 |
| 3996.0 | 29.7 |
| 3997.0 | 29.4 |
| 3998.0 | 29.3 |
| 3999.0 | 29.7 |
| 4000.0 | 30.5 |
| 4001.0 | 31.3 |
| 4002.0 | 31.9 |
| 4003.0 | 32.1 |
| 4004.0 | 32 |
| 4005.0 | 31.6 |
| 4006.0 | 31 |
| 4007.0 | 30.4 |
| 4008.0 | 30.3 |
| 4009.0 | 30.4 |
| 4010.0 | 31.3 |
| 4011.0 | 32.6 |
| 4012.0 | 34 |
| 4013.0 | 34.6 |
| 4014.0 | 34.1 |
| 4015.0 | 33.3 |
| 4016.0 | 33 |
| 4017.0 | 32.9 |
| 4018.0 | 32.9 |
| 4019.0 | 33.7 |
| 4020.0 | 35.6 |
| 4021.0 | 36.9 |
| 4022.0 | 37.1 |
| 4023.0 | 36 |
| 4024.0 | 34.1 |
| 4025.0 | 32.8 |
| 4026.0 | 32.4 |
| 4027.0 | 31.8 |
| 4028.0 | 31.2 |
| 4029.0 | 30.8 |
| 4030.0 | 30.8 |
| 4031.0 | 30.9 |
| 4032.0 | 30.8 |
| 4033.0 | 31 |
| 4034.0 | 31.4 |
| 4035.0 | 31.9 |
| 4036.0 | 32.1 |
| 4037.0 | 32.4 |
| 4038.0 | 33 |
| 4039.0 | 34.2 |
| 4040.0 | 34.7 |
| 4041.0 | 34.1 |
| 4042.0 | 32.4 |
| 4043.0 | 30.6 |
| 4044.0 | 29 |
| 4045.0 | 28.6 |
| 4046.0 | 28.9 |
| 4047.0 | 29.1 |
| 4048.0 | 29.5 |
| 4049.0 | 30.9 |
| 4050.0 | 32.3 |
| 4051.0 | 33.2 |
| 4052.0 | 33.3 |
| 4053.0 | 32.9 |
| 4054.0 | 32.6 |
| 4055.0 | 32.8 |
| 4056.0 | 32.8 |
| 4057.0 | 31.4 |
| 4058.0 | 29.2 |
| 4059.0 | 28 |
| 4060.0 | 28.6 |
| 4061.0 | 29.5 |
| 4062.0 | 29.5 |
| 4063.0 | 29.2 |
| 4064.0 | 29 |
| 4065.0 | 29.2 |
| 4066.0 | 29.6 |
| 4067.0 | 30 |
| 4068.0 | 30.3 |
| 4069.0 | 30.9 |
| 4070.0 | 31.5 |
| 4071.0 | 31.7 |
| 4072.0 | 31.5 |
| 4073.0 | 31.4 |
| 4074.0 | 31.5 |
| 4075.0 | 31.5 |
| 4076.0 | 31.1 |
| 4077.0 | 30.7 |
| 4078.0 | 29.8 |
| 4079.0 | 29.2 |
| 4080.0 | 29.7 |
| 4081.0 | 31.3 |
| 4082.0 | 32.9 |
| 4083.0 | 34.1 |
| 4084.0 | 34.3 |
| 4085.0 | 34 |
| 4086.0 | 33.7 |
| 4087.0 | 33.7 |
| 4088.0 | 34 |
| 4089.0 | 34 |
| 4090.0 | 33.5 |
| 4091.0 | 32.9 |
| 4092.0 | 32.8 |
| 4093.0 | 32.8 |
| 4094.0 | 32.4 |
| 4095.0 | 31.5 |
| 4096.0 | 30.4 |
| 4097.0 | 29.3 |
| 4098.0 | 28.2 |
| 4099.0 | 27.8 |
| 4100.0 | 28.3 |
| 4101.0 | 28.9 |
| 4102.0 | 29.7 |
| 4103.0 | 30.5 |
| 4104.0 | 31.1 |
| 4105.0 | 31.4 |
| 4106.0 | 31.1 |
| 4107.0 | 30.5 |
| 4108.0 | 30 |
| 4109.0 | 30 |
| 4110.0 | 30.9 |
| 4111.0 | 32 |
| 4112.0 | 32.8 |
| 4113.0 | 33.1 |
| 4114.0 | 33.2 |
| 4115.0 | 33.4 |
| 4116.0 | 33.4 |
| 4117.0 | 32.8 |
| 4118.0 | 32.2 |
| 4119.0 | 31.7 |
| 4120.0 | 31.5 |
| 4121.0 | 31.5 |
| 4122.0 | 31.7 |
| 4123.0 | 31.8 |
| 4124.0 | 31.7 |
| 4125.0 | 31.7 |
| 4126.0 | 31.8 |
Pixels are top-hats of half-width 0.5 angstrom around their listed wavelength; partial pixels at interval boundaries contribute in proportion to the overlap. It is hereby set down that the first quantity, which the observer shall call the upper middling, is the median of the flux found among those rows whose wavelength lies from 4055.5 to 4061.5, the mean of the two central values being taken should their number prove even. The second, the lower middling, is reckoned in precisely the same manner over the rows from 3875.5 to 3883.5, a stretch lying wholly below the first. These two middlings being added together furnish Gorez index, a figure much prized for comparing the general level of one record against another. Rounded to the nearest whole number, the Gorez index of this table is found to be 44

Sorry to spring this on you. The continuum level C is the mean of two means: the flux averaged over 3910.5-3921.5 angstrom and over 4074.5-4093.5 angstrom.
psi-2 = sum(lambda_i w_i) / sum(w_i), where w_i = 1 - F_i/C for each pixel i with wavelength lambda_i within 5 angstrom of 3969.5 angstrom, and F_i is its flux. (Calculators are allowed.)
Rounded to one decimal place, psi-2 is 3969.2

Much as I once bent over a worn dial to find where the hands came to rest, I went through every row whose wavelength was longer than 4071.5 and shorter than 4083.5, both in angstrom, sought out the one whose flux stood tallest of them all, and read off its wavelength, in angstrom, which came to 4083.0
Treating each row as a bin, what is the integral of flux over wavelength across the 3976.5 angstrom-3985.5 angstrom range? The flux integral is 237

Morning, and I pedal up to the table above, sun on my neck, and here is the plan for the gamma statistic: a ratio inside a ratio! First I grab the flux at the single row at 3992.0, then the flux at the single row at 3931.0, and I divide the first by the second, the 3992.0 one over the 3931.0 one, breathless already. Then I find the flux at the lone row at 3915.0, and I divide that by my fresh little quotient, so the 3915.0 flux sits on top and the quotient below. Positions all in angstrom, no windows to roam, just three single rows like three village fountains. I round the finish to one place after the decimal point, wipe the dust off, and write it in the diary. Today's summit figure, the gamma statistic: 7.6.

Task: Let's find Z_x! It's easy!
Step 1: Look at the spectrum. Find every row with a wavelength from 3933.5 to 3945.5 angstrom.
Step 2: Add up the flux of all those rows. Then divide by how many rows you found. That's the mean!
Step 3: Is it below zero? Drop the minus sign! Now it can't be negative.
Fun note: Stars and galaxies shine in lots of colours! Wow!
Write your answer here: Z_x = 14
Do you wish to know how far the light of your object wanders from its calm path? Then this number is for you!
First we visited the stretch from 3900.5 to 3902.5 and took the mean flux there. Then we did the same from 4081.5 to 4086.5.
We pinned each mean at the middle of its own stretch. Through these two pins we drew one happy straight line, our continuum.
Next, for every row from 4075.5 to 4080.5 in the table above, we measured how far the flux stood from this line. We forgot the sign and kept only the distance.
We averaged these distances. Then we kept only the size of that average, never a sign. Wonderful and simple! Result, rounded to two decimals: 3.23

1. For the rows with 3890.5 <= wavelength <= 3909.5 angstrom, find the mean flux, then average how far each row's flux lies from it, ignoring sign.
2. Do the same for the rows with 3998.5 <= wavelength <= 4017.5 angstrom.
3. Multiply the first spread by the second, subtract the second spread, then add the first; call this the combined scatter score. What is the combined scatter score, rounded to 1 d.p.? 0.5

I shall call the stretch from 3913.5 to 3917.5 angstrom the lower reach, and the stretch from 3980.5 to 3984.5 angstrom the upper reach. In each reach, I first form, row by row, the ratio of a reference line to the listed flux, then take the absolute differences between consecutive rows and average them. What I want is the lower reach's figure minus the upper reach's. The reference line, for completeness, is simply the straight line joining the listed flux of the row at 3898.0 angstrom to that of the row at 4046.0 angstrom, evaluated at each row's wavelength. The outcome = -0.011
